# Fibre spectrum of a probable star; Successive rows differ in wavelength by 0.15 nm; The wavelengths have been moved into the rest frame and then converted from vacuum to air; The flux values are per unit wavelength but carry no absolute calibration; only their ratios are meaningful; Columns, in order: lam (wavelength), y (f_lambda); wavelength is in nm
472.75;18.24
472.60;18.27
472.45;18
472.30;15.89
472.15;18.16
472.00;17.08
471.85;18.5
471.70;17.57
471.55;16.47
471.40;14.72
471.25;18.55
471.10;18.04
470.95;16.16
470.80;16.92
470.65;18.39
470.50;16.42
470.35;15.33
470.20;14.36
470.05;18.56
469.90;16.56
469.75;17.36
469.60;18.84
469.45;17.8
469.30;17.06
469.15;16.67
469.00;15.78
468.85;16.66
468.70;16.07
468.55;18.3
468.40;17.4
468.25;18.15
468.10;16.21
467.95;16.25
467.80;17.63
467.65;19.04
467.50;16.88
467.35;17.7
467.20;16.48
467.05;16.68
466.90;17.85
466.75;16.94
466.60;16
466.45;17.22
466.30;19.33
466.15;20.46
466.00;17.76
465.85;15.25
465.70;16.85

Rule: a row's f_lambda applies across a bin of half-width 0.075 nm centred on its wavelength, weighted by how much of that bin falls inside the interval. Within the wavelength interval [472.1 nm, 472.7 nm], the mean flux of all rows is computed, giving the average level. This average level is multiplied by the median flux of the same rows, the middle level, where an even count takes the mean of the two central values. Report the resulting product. 318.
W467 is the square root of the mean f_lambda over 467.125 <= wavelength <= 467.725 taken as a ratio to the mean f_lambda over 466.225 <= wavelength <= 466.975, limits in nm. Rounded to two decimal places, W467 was 1.00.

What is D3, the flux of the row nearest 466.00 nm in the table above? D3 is 17.76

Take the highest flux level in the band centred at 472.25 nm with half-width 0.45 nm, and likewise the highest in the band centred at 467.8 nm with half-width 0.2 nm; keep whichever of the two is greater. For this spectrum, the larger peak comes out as 19.0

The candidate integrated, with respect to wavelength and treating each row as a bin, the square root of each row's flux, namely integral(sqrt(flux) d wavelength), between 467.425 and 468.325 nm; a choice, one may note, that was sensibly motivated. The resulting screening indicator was 3.75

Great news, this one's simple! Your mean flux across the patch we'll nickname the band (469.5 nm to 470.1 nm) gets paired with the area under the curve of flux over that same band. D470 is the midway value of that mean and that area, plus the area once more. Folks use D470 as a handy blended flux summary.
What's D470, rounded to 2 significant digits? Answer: 25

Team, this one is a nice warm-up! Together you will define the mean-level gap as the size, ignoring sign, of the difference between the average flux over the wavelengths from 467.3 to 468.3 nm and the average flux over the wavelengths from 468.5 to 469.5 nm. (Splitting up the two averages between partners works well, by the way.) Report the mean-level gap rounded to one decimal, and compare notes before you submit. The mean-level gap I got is 0.5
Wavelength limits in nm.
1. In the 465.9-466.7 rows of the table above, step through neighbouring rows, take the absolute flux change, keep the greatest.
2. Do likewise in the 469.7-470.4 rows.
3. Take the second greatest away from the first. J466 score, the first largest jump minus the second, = -1.50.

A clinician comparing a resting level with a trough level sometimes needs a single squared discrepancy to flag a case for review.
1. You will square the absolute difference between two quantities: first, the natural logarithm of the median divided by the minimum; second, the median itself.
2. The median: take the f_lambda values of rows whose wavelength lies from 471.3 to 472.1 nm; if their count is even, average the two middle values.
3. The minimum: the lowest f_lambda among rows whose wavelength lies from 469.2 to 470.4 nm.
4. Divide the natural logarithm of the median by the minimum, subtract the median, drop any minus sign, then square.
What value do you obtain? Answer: 285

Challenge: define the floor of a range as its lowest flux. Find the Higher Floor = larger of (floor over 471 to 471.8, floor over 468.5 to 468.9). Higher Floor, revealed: 16.1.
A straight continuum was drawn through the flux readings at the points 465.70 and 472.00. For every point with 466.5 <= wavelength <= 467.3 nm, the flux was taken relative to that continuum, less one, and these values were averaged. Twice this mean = -0.01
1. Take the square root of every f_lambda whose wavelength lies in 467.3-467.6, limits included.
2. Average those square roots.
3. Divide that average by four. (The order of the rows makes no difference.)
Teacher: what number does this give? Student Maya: 1.04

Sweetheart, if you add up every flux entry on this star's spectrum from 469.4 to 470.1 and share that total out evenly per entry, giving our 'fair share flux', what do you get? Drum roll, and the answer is 17.8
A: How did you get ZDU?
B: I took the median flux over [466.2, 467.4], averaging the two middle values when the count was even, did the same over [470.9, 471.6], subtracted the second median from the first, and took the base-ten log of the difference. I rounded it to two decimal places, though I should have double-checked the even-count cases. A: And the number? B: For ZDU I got -0.21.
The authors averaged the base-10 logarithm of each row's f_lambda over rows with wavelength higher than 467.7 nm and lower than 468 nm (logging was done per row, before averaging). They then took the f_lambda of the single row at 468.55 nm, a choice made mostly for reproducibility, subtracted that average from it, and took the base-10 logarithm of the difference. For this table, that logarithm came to 1.23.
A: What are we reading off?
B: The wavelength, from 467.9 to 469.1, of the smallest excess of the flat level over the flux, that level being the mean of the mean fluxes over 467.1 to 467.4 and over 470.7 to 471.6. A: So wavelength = 468.55 nm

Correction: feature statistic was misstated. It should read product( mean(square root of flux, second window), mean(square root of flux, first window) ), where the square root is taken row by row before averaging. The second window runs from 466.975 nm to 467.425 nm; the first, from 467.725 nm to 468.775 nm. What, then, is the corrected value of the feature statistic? 17.0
